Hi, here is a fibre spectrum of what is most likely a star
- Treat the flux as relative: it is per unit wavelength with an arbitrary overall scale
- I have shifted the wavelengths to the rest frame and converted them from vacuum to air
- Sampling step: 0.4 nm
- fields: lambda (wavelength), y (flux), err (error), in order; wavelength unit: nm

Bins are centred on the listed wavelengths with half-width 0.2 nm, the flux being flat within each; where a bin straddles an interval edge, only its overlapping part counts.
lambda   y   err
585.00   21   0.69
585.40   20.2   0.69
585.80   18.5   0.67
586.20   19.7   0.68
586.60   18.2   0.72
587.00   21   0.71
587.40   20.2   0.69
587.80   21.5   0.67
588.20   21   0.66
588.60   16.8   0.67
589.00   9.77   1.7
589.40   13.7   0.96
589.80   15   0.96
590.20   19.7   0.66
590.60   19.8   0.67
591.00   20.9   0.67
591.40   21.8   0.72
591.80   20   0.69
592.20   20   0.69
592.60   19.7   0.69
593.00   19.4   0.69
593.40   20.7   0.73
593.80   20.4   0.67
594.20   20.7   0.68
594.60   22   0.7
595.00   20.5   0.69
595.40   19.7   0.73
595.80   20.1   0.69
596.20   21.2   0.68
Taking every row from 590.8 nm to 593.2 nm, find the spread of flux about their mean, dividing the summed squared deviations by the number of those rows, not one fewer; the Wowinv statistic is 0.8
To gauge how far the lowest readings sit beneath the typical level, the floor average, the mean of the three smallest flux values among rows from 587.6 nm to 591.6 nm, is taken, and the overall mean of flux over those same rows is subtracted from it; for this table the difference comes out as -5.2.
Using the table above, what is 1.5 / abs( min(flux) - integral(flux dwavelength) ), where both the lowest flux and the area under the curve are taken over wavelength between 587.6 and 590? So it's 0.0511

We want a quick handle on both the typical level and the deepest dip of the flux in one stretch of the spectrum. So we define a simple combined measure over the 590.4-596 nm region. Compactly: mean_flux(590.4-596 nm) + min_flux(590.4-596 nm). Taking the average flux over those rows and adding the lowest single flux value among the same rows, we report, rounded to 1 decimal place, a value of 39.8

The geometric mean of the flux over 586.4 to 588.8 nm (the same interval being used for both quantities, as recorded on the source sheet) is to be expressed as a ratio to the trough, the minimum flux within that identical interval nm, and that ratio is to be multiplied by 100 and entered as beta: 117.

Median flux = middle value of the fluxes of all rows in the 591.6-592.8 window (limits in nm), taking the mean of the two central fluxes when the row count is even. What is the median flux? 20.0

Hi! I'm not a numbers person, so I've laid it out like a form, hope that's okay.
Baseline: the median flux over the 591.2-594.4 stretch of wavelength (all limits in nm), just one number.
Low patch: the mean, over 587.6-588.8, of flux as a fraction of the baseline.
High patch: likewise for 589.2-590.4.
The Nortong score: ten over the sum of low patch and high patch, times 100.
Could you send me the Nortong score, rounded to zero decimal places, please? 563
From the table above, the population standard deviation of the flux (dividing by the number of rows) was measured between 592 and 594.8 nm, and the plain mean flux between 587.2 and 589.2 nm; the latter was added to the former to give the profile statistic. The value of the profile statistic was 18.6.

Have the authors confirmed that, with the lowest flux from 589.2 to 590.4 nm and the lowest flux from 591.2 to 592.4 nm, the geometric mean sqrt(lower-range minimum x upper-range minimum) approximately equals 16.6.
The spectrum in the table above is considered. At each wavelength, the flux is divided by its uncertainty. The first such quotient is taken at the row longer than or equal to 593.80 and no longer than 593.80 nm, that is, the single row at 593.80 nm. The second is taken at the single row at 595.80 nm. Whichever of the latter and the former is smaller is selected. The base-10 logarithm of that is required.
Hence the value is 1.46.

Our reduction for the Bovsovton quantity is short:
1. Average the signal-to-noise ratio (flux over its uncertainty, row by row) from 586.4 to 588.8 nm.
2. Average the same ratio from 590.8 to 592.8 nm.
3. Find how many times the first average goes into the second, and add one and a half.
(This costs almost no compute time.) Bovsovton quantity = 2.53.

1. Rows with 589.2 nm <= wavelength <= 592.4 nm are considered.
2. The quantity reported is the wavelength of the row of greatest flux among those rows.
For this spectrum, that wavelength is 591.40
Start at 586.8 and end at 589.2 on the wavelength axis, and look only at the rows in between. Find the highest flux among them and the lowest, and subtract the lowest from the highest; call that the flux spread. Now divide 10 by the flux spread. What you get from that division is 0.9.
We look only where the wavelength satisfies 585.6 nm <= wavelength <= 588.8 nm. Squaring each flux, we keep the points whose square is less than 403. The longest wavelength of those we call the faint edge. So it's 588.60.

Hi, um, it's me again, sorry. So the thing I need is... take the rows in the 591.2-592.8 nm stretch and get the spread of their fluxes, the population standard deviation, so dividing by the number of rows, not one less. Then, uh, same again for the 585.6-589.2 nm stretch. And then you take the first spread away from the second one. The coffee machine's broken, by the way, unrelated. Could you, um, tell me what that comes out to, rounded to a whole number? 3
